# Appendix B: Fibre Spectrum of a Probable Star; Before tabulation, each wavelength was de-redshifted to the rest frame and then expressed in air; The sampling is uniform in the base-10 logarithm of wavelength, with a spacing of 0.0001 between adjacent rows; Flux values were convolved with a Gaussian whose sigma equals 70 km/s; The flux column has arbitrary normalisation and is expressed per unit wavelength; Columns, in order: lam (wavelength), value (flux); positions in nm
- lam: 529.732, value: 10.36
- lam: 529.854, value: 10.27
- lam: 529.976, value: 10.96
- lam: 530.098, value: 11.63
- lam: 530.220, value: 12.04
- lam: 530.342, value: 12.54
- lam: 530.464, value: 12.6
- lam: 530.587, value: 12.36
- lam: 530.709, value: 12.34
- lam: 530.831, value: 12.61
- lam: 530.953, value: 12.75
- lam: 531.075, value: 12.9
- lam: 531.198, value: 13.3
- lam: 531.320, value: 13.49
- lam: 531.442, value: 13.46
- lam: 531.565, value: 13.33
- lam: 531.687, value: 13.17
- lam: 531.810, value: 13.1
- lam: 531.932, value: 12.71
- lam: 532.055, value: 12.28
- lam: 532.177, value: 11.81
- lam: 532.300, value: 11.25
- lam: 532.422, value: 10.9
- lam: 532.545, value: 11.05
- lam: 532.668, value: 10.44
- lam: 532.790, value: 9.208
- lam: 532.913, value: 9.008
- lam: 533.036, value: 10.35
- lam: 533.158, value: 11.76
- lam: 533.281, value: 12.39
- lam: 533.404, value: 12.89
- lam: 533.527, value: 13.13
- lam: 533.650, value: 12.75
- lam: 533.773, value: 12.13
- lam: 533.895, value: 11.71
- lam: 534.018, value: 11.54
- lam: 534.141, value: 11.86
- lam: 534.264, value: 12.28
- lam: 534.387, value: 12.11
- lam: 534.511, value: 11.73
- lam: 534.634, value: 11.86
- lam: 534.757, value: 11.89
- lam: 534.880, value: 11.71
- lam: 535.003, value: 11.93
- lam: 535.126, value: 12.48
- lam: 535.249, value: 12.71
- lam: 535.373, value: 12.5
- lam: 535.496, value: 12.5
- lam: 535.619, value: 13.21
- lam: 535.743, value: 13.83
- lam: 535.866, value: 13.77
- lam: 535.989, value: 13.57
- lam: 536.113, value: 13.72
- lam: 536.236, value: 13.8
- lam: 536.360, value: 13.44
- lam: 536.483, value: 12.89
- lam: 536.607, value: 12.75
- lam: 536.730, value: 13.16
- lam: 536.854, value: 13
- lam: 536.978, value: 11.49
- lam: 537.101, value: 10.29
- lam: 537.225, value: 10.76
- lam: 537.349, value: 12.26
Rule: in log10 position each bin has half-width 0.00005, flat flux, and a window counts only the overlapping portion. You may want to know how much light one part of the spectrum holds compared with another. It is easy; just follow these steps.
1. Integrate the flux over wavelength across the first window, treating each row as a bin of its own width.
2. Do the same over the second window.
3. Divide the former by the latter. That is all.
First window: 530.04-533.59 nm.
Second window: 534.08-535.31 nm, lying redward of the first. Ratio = 2.9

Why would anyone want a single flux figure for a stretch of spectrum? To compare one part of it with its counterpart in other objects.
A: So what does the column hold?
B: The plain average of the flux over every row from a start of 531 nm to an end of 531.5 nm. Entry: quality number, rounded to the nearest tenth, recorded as 13.3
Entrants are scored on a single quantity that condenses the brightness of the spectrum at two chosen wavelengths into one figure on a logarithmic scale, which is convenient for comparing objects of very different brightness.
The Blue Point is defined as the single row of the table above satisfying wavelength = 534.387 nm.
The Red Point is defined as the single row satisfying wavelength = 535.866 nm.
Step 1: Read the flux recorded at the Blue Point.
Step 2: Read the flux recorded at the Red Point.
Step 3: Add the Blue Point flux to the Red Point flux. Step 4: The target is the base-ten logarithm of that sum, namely 1.41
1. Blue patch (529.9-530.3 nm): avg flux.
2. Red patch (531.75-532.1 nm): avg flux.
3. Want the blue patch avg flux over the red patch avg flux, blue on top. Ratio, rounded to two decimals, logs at 0.91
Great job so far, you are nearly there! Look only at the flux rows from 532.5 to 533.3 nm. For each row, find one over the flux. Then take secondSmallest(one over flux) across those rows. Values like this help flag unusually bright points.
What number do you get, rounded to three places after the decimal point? 0.085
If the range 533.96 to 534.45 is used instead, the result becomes 0.083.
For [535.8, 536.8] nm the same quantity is 0.073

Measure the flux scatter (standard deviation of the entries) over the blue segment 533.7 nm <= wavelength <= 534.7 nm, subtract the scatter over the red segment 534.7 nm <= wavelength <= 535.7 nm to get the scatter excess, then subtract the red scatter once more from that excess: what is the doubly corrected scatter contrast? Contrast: -0.7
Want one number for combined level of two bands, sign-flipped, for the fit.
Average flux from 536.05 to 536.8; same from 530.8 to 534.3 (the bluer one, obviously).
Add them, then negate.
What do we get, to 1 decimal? -25.3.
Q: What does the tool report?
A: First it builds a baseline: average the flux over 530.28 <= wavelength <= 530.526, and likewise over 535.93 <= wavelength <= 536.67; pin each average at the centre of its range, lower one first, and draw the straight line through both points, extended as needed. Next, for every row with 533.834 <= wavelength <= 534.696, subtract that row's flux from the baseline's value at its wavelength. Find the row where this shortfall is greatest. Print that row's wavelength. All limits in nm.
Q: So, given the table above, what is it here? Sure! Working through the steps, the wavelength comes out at 534.018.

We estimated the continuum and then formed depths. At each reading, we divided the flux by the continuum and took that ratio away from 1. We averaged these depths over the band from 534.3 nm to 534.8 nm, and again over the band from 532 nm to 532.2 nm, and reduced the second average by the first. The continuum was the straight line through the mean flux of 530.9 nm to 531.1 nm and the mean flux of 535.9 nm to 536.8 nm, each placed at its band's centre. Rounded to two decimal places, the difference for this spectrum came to -0.03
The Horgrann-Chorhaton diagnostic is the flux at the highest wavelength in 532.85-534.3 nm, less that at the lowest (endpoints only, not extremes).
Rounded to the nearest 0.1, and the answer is 3.3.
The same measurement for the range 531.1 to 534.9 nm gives -1.6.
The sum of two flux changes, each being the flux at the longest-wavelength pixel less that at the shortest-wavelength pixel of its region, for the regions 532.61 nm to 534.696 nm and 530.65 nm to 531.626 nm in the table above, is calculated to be 2.4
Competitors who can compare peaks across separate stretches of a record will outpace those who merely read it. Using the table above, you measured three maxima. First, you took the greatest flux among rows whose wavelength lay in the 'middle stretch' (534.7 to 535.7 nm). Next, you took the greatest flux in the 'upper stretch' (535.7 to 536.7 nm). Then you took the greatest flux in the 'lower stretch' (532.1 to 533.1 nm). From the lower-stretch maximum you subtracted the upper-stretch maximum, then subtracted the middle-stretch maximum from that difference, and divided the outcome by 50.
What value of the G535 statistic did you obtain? -0.30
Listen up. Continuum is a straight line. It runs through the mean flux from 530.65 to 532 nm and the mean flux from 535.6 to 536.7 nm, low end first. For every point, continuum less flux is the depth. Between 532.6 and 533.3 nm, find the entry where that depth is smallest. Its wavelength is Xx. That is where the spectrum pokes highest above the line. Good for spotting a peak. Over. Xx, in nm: 533.281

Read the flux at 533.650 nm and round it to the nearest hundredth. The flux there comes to 12.75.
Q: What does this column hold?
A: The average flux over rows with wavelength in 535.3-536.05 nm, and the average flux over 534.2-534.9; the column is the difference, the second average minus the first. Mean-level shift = -1.3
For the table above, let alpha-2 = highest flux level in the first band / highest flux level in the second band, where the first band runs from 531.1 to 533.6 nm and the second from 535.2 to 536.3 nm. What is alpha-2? 0.975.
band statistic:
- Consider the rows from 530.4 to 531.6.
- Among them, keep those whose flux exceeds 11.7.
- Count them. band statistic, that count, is 10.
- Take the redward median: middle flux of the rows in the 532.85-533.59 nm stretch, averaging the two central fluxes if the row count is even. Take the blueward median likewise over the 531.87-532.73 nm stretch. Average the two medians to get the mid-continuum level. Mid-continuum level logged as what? 11.7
